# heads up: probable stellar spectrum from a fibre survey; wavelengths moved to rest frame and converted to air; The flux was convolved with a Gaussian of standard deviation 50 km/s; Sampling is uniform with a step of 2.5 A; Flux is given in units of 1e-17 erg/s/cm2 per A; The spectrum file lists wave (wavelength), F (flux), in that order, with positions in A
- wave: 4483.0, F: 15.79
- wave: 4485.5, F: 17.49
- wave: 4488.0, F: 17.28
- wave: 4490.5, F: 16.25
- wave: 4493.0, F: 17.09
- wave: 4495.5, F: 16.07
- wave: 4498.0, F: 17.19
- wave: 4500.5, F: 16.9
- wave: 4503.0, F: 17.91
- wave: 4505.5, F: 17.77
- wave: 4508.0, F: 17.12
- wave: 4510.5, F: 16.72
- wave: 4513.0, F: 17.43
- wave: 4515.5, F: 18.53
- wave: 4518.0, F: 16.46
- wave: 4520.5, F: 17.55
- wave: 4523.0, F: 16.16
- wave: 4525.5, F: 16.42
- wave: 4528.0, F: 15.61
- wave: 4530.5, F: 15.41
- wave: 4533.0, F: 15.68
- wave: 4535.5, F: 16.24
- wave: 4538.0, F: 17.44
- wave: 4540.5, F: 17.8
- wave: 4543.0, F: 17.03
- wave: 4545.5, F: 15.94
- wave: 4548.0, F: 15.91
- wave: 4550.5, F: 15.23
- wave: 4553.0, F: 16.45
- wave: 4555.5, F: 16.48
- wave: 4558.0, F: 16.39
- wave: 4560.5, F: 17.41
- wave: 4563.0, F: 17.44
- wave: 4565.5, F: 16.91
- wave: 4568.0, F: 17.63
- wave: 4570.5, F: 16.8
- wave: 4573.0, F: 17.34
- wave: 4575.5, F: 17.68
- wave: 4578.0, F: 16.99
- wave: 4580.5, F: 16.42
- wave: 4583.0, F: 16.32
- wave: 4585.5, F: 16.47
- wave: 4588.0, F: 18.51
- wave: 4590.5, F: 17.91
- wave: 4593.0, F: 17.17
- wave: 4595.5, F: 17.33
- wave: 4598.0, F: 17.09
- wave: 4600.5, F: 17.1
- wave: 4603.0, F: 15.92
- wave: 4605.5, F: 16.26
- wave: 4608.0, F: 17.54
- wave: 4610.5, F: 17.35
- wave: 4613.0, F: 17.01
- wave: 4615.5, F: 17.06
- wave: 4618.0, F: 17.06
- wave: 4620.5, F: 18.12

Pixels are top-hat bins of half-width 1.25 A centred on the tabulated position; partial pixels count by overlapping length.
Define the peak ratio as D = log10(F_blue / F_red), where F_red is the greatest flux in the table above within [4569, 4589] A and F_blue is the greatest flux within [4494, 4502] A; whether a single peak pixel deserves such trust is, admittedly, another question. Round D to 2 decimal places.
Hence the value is -0.03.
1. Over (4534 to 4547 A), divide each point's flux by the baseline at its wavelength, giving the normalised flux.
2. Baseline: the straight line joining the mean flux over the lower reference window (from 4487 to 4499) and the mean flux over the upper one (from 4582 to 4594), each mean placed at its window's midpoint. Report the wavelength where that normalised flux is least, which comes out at 4545.5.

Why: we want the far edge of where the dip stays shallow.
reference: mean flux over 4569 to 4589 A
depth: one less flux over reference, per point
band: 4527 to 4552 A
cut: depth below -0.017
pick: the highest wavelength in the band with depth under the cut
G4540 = 4540.5 A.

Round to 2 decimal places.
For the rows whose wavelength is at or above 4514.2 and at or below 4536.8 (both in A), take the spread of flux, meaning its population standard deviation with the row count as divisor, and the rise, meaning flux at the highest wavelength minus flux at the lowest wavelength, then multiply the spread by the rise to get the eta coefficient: -2.17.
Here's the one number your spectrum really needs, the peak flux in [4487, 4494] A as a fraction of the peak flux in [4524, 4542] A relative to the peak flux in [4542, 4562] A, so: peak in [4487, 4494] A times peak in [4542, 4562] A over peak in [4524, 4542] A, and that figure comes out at 16.9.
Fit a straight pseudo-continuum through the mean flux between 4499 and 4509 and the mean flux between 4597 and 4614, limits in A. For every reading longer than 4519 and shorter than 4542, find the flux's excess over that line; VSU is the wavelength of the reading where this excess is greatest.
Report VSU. 4540.5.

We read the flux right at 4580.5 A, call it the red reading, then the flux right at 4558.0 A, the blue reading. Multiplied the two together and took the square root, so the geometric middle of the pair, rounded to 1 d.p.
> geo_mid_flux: 16.4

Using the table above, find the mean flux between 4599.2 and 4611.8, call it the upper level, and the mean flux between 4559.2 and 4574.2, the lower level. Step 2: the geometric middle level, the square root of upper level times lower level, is 17.0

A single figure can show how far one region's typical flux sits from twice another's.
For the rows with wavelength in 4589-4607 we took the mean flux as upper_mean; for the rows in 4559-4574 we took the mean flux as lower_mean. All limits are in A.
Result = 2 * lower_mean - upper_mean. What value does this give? 17.5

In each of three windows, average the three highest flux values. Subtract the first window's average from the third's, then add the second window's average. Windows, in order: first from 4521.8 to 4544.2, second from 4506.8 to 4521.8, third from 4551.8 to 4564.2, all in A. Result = 17.5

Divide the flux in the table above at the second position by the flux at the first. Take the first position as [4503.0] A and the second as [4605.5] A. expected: 0.91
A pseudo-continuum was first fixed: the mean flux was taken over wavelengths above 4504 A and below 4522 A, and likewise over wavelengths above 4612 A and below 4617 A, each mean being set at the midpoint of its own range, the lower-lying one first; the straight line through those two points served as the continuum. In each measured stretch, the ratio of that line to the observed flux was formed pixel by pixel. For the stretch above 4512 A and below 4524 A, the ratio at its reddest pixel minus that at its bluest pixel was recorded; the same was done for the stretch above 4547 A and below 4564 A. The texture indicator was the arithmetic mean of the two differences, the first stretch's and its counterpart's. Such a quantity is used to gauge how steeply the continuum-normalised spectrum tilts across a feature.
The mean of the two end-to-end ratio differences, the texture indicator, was -0.011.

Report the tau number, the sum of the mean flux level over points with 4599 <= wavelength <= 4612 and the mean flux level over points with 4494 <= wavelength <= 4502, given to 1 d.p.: 33.6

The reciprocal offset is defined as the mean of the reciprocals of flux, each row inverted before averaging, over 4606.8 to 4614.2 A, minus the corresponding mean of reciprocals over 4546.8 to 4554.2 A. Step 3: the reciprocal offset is -0.0053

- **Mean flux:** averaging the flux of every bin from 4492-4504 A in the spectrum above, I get 17.0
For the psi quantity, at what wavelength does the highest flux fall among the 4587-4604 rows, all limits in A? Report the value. 4588.0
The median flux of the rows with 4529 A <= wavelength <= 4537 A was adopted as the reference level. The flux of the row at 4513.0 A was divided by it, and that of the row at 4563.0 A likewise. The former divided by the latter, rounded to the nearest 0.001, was 0.999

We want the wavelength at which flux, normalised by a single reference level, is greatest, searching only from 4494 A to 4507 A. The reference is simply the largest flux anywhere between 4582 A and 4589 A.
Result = 4503.0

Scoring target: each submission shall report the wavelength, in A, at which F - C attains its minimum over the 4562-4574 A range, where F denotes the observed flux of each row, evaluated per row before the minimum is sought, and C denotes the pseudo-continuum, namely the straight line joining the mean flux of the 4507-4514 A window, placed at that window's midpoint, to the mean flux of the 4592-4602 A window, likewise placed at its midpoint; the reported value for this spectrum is 4570.5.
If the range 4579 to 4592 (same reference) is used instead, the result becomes 4583.0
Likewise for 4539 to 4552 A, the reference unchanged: 4550.5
